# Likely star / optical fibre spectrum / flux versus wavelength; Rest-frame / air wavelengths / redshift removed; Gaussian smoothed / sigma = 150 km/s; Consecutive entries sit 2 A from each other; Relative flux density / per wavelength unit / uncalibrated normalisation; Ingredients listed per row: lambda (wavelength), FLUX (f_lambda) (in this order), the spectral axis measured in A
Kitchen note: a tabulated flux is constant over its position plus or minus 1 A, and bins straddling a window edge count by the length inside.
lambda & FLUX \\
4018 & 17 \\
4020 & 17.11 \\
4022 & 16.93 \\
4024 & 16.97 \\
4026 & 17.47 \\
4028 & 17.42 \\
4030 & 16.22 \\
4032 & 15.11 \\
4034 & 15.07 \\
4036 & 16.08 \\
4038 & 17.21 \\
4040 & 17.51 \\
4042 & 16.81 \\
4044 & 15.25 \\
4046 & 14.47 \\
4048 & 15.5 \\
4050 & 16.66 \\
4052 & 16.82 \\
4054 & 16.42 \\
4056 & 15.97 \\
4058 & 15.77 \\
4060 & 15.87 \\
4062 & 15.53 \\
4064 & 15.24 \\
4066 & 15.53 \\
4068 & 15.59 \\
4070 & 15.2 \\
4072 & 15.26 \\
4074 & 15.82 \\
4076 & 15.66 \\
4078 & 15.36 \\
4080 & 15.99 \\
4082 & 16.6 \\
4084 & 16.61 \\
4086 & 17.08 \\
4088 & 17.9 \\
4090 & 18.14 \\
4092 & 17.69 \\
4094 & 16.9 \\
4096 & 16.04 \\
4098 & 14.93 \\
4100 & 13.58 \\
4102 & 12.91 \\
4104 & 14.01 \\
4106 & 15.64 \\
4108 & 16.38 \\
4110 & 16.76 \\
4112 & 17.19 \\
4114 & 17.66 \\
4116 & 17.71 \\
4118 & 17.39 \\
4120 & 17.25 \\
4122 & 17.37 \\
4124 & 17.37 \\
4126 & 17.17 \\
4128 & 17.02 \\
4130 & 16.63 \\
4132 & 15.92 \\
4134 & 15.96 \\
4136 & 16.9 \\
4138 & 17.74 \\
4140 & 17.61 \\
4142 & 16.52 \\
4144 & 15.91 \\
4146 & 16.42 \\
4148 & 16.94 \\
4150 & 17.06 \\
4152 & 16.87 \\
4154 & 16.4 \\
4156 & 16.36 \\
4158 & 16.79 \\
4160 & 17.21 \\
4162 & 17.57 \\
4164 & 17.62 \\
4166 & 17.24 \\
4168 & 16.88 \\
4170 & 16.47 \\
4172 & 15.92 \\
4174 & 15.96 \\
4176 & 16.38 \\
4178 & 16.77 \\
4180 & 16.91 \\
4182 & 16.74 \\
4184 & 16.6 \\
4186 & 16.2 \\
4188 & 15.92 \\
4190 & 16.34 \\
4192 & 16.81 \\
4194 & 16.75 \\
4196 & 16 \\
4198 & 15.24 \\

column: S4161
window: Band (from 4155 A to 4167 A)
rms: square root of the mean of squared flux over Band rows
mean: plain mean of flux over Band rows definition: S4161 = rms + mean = 34.3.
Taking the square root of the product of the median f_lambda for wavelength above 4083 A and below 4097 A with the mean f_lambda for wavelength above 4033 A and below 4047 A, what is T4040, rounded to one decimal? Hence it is 16.6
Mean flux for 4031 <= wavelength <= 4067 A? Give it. 15.9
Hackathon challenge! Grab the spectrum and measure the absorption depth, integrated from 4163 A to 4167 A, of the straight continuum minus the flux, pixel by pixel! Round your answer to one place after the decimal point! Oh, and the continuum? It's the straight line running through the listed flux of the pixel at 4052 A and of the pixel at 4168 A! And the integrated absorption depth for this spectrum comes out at -2.2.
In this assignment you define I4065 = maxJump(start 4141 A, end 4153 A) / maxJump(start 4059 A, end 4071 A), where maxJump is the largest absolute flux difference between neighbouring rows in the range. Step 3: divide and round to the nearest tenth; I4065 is 1.6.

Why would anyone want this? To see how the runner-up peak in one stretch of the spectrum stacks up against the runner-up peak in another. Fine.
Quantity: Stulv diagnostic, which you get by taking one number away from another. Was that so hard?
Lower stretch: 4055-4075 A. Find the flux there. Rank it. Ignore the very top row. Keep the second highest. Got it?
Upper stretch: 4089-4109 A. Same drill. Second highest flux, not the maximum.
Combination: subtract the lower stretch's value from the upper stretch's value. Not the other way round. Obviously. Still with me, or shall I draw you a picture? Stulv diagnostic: 1.8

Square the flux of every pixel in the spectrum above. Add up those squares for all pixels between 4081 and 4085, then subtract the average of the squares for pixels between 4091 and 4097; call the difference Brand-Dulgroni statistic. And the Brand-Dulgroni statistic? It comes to 266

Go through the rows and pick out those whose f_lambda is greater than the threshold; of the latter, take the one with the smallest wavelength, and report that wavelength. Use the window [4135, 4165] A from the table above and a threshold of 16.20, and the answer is 4136 A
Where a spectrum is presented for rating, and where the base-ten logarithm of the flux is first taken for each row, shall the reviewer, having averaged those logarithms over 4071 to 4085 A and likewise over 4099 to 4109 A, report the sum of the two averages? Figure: 2.36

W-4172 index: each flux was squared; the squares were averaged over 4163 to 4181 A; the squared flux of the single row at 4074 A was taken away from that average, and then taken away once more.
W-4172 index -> -222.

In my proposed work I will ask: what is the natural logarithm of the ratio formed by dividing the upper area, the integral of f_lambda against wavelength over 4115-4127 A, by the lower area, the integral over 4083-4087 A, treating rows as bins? 1.1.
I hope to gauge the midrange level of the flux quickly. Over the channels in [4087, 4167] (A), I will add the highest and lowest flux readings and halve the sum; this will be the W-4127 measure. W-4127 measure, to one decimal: 15.5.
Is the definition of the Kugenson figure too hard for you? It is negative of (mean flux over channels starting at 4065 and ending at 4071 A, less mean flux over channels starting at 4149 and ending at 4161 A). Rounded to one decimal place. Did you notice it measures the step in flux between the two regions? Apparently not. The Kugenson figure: 1.3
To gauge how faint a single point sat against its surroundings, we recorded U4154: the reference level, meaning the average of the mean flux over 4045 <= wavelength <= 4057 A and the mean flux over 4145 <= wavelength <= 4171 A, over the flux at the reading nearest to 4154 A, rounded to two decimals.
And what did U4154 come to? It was 1.00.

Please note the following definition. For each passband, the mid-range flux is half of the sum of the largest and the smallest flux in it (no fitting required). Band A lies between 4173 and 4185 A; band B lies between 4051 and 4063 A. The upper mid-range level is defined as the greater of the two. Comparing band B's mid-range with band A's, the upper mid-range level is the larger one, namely 16.4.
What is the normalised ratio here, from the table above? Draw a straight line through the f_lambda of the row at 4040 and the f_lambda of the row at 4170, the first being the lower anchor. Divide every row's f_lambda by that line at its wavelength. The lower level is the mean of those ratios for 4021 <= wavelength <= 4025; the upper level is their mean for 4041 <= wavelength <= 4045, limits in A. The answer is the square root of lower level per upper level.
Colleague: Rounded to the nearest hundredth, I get 1.02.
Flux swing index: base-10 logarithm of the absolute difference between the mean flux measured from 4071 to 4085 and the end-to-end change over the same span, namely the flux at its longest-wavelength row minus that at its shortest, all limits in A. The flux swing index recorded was 1.16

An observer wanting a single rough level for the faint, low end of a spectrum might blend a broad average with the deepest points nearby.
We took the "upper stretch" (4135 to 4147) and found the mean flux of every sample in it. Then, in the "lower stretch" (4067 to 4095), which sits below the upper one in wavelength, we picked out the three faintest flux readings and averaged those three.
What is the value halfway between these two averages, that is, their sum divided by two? 16.1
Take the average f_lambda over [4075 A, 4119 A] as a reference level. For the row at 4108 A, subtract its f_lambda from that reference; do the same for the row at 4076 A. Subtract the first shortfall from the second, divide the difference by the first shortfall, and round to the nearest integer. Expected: -7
